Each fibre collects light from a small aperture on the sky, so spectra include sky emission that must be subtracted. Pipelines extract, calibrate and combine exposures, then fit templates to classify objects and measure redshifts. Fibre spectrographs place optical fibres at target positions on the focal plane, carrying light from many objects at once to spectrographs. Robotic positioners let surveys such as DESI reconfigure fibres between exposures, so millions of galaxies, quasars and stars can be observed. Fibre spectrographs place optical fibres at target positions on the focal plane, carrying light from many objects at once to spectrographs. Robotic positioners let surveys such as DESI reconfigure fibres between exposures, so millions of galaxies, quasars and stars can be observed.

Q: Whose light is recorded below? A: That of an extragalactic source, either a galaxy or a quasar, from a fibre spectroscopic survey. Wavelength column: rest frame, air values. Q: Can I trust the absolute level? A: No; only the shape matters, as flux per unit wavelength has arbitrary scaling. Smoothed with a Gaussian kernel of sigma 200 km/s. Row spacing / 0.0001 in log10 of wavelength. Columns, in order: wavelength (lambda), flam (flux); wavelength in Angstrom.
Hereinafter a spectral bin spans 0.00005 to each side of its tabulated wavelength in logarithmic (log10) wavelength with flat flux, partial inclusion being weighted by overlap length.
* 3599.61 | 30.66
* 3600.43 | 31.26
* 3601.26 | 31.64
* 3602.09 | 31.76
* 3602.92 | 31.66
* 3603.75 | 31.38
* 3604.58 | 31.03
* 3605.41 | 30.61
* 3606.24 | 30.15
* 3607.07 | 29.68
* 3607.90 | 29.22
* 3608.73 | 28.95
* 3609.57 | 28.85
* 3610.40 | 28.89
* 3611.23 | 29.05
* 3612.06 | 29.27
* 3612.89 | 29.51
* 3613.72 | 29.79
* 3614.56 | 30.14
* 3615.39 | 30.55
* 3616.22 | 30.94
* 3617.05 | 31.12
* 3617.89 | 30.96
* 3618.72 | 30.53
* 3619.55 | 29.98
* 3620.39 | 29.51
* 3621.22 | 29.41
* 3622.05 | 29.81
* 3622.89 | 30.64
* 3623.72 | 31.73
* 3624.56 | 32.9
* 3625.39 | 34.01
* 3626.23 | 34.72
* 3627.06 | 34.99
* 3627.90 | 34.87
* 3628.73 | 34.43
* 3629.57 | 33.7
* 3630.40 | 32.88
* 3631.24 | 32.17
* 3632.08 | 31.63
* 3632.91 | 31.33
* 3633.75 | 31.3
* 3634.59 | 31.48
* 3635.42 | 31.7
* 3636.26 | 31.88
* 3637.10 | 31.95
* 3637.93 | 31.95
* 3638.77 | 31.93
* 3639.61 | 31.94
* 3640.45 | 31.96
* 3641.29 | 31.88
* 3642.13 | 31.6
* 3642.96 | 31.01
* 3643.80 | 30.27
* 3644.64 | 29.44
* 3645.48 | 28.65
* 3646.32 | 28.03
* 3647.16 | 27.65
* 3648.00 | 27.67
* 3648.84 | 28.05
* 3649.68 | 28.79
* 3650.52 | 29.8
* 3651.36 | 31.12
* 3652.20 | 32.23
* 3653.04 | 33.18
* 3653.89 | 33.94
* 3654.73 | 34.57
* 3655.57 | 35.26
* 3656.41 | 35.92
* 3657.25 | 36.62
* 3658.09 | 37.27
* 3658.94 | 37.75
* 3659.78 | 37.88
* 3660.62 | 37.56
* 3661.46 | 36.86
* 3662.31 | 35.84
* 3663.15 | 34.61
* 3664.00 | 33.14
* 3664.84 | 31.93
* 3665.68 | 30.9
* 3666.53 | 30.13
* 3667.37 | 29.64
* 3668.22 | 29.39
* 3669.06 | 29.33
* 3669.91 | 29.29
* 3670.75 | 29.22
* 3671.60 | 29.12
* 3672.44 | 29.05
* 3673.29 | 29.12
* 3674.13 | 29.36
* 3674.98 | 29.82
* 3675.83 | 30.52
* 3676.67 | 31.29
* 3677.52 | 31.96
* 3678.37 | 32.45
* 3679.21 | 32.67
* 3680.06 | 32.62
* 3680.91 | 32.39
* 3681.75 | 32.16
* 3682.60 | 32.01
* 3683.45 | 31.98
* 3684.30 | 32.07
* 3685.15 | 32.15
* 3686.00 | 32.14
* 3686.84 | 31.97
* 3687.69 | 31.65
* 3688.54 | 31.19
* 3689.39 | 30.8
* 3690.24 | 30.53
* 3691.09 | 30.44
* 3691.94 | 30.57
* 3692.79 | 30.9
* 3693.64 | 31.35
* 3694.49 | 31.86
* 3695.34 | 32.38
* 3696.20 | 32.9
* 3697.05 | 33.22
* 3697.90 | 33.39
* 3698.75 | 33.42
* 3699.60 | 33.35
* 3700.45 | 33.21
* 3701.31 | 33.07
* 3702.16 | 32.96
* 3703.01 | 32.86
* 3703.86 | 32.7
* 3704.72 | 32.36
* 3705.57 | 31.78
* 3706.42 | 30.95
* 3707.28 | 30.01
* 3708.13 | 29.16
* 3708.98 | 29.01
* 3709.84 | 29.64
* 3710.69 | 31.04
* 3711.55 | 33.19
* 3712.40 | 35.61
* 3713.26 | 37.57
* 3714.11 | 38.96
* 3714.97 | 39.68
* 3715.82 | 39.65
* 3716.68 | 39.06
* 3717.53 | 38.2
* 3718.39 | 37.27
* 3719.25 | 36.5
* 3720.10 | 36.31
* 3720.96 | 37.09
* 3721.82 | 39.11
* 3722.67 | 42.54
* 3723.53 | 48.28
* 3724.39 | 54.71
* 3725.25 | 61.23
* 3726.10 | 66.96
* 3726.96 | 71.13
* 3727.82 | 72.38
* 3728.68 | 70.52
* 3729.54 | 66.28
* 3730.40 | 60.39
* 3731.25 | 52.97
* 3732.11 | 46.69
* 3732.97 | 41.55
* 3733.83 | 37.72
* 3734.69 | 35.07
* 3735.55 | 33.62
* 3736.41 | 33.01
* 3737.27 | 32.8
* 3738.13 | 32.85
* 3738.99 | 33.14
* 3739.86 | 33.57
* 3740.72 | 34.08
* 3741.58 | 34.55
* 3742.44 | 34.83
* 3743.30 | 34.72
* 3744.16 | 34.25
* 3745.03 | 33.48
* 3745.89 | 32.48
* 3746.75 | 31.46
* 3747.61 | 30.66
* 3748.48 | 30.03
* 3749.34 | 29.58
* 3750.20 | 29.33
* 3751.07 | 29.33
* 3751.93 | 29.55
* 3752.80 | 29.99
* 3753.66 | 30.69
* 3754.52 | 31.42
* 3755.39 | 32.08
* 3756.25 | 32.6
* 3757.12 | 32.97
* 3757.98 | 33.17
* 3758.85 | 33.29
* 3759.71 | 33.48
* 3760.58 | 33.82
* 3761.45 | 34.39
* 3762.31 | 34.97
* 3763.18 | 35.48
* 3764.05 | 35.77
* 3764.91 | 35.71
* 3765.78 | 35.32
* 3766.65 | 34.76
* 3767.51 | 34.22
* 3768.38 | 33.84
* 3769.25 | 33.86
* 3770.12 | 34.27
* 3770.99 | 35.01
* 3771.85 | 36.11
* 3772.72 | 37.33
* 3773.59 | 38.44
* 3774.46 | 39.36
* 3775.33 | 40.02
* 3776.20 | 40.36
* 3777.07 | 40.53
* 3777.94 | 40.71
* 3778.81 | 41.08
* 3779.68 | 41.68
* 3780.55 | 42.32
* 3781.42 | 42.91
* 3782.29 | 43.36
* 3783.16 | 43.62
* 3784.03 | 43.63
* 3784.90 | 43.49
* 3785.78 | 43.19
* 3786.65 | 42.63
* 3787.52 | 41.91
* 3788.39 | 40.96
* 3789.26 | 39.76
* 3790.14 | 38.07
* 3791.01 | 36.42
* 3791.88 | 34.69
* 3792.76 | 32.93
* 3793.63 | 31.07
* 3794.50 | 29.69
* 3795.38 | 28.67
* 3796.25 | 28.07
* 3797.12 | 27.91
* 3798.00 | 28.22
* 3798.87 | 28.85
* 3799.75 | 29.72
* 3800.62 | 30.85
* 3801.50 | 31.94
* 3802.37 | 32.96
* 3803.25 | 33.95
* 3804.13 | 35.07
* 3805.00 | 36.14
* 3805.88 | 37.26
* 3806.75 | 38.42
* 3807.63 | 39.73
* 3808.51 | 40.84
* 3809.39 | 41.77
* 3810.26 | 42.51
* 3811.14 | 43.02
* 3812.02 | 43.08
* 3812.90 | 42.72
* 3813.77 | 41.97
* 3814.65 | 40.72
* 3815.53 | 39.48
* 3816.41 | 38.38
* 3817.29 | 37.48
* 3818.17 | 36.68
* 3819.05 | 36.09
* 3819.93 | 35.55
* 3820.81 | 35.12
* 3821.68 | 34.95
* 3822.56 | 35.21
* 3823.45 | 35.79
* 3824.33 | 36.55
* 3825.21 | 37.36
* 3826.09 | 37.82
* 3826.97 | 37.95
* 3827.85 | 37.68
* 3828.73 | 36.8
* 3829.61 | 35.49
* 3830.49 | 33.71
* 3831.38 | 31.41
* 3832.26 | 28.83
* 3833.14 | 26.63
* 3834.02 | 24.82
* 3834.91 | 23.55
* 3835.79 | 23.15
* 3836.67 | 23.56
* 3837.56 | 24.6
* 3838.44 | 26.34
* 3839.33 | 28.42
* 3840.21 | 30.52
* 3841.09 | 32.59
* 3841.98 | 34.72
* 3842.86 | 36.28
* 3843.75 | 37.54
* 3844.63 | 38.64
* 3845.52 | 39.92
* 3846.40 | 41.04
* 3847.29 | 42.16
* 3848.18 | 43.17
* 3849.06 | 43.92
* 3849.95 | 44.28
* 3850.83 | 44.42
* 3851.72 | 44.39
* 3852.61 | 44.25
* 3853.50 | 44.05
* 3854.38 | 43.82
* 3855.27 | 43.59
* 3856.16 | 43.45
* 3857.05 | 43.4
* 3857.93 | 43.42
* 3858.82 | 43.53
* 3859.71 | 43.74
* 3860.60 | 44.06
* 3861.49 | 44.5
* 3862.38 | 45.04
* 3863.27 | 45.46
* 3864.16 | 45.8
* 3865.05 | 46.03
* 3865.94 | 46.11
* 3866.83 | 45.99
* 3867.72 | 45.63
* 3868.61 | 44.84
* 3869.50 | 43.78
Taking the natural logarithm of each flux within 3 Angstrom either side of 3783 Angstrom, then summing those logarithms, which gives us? 26.4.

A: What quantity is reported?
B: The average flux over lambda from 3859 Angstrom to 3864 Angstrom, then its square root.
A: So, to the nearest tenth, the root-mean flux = 6.7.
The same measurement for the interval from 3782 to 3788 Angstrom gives 6.6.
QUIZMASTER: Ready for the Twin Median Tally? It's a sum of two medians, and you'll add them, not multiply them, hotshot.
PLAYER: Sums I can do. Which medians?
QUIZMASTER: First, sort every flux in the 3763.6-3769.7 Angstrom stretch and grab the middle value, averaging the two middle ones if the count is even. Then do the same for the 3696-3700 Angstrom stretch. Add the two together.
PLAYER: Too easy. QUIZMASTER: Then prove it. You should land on 68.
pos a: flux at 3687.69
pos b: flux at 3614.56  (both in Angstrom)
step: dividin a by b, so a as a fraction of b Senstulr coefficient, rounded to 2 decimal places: 1.05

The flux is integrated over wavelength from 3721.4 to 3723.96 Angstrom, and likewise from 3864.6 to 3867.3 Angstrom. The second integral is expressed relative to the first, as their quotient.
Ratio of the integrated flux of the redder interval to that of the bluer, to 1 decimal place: 1.1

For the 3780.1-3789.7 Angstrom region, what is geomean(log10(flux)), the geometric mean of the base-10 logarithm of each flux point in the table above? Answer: 1.628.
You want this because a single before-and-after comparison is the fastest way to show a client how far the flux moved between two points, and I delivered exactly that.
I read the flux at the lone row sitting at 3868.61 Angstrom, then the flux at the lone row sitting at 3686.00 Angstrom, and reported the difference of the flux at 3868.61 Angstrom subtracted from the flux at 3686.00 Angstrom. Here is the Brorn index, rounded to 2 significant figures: -13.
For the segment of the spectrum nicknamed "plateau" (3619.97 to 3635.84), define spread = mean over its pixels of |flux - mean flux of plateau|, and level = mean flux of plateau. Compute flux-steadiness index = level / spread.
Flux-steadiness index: 21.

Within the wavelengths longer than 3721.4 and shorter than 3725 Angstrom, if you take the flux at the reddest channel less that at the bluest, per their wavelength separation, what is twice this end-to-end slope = 12.1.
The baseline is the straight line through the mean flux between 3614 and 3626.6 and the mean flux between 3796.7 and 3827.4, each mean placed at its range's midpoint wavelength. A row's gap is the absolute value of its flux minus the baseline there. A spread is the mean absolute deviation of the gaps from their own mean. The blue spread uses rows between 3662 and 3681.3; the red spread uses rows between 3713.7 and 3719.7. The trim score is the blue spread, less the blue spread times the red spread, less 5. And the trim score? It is -5.0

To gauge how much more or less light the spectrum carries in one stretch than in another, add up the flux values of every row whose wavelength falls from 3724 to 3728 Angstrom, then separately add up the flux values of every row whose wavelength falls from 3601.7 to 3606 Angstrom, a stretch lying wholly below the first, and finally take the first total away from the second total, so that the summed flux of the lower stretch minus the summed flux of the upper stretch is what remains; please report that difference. -170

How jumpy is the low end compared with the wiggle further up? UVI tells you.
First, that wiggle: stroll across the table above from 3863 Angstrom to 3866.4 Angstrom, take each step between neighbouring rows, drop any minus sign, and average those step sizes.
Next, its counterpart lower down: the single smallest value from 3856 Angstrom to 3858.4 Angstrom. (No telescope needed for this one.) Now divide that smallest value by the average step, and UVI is 200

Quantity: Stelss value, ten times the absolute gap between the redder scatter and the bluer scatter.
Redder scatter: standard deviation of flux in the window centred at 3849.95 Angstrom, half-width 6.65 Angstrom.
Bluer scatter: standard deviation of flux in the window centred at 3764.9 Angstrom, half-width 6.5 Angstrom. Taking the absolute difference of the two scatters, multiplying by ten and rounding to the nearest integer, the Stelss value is 14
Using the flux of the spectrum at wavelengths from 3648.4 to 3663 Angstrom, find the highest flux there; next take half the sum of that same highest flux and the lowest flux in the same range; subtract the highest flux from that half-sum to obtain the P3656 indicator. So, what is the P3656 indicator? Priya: -5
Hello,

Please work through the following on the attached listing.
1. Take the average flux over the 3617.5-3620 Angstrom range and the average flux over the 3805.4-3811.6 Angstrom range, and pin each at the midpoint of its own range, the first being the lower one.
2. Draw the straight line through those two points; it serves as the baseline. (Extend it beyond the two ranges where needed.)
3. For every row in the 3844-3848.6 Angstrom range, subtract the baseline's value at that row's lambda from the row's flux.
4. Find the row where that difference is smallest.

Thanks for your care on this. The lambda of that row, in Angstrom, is 3844.63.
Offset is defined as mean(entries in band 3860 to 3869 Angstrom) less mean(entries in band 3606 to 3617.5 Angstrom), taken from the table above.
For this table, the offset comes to 16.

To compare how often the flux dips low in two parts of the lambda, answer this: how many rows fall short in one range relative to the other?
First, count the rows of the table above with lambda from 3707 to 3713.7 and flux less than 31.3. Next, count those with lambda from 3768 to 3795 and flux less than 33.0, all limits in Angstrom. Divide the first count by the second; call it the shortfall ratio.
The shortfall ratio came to 1.7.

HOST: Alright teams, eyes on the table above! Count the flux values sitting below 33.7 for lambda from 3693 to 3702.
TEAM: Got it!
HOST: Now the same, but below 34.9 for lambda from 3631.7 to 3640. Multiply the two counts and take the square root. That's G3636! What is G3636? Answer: 10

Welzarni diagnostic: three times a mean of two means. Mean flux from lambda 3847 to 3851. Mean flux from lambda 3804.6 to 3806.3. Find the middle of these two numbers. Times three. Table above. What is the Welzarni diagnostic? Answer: 120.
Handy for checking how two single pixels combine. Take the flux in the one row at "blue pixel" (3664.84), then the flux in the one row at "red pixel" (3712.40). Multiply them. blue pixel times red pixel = 1137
